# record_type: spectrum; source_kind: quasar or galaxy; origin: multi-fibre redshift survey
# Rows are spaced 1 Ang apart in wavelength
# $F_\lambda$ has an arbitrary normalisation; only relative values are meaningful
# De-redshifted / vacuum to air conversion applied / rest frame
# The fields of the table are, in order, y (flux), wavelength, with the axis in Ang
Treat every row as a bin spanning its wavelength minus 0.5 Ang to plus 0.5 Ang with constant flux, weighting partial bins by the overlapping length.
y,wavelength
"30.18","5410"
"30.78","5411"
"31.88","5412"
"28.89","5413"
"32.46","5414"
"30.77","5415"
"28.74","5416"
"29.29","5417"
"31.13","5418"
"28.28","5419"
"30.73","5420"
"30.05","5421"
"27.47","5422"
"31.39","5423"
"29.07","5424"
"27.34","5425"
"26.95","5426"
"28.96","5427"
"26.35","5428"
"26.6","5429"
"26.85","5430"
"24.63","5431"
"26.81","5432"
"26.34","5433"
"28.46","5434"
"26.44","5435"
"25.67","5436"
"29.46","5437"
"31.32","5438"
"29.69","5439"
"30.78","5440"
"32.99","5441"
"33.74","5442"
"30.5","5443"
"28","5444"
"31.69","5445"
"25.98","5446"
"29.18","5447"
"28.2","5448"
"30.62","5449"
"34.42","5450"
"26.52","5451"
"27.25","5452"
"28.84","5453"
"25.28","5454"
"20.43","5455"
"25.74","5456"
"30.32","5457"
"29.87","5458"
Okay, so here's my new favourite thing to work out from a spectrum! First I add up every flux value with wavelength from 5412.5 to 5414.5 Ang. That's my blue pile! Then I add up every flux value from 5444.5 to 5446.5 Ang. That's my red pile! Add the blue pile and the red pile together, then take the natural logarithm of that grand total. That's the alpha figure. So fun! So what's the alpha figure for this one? 4.78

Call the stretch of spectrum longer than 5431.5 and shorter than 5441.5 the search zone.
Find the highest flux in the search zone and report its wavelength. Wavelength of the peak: 5441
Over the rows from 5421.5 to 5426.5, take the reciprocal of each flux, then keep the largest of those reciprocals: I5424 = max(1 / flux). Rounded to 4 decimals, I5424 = 0.0371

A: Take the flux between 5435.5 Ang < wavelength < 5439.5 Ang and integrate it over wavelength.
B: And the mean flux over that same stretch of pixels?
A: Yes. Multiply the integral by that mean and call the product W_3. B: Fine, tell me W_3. 3372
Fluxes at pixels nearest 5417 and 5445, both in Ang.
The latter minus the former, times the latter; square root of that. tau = 8.7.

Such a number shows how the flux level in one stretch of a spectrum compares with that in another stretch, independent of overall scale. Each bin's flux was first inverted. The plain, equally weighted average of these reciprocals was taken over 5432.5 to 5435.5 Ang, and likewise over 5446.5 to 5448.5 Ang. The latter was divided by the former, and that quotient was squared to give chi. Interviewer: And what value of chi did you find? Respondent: 0.89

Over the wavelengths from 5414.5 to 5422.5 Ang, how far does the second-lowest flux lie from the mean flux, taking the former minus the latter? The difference -1.28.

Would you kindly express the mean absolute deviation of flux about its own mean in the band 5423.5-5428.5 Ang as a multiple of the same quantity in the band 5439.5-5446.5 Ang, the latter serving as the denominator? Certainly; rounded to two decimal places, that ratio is 0.51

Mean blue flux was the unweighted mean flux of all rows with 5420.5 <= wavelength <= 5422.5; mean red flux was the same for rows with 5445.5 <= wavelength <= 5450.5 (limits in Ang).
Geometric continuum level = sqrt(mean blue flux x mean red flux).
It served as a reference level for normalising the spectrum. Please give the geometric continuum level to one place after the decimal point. 29.2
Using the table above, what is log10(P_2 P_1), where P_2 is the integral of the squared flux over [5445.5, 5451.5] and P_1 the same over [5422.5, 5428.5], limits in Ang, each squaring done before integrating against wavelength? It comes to 7.40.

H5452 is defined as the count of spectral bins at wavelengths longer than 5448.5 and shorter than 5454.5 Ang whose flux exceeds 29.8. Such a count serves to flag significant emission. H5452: 2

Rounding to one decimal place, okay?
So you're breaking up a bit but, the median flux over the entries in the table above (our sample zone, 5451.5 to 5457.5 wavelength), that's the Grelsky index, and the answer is 26.5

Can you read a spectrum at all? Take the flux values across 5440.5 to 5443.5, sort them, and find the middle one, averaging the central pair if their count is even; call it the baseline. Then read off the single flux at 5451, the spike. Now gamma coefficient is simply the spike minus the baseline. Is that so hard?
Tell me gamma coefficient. -6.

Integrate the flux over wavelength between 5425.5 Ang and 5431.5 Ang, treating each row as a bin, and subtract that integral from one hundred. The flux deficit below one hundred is -60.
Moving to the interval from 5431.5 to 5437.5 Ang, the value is -63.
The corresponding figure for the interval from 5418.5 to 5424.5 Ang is -77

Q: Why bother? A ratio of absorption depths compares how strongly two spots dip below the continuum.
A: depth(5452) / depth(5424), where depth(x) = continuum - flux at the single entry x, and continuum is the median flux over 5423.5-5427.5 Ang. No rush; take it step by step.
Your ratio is -1.0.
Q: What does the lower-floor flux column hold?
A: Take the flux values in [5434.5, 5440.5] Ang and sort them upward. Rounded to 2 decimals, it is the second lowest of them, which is 26.44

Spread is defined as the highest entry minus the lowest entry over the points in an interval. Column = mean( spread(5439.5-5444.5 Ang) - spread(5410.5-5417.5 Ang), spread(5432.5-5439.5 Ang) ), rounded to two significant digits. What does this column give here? 3.8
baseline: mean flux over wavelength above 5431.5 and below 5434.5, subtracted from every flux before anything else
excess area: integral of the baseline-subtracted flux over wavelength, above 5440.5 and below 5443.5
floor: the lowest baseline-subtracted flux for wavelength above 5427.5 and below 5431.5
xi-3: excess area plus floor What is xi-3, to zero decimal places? 13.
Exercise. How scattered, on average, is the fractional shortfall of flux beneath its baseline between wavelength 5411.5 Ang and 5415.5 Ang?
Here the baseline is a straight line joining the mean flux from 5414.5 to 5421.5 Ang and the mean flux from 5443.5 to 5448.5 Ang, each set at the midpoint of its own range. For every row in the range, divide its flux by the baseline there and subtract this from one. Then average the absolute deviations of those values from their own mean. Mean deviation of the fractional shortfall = 0.038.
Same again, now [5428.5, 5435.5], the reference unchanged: 0.023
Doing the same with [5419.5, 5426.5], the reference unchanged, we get 0.049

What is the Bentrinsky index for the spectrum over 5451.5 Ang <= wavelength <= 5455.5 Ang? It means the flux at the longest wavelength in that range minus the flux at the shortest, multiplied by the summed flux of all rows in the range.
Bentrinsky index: -694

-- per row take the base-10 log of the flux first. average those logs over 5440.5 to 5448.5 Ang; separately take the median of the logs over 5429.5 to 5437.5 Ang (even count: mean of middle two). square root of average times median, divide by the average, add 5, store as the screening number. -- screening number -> 5.98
